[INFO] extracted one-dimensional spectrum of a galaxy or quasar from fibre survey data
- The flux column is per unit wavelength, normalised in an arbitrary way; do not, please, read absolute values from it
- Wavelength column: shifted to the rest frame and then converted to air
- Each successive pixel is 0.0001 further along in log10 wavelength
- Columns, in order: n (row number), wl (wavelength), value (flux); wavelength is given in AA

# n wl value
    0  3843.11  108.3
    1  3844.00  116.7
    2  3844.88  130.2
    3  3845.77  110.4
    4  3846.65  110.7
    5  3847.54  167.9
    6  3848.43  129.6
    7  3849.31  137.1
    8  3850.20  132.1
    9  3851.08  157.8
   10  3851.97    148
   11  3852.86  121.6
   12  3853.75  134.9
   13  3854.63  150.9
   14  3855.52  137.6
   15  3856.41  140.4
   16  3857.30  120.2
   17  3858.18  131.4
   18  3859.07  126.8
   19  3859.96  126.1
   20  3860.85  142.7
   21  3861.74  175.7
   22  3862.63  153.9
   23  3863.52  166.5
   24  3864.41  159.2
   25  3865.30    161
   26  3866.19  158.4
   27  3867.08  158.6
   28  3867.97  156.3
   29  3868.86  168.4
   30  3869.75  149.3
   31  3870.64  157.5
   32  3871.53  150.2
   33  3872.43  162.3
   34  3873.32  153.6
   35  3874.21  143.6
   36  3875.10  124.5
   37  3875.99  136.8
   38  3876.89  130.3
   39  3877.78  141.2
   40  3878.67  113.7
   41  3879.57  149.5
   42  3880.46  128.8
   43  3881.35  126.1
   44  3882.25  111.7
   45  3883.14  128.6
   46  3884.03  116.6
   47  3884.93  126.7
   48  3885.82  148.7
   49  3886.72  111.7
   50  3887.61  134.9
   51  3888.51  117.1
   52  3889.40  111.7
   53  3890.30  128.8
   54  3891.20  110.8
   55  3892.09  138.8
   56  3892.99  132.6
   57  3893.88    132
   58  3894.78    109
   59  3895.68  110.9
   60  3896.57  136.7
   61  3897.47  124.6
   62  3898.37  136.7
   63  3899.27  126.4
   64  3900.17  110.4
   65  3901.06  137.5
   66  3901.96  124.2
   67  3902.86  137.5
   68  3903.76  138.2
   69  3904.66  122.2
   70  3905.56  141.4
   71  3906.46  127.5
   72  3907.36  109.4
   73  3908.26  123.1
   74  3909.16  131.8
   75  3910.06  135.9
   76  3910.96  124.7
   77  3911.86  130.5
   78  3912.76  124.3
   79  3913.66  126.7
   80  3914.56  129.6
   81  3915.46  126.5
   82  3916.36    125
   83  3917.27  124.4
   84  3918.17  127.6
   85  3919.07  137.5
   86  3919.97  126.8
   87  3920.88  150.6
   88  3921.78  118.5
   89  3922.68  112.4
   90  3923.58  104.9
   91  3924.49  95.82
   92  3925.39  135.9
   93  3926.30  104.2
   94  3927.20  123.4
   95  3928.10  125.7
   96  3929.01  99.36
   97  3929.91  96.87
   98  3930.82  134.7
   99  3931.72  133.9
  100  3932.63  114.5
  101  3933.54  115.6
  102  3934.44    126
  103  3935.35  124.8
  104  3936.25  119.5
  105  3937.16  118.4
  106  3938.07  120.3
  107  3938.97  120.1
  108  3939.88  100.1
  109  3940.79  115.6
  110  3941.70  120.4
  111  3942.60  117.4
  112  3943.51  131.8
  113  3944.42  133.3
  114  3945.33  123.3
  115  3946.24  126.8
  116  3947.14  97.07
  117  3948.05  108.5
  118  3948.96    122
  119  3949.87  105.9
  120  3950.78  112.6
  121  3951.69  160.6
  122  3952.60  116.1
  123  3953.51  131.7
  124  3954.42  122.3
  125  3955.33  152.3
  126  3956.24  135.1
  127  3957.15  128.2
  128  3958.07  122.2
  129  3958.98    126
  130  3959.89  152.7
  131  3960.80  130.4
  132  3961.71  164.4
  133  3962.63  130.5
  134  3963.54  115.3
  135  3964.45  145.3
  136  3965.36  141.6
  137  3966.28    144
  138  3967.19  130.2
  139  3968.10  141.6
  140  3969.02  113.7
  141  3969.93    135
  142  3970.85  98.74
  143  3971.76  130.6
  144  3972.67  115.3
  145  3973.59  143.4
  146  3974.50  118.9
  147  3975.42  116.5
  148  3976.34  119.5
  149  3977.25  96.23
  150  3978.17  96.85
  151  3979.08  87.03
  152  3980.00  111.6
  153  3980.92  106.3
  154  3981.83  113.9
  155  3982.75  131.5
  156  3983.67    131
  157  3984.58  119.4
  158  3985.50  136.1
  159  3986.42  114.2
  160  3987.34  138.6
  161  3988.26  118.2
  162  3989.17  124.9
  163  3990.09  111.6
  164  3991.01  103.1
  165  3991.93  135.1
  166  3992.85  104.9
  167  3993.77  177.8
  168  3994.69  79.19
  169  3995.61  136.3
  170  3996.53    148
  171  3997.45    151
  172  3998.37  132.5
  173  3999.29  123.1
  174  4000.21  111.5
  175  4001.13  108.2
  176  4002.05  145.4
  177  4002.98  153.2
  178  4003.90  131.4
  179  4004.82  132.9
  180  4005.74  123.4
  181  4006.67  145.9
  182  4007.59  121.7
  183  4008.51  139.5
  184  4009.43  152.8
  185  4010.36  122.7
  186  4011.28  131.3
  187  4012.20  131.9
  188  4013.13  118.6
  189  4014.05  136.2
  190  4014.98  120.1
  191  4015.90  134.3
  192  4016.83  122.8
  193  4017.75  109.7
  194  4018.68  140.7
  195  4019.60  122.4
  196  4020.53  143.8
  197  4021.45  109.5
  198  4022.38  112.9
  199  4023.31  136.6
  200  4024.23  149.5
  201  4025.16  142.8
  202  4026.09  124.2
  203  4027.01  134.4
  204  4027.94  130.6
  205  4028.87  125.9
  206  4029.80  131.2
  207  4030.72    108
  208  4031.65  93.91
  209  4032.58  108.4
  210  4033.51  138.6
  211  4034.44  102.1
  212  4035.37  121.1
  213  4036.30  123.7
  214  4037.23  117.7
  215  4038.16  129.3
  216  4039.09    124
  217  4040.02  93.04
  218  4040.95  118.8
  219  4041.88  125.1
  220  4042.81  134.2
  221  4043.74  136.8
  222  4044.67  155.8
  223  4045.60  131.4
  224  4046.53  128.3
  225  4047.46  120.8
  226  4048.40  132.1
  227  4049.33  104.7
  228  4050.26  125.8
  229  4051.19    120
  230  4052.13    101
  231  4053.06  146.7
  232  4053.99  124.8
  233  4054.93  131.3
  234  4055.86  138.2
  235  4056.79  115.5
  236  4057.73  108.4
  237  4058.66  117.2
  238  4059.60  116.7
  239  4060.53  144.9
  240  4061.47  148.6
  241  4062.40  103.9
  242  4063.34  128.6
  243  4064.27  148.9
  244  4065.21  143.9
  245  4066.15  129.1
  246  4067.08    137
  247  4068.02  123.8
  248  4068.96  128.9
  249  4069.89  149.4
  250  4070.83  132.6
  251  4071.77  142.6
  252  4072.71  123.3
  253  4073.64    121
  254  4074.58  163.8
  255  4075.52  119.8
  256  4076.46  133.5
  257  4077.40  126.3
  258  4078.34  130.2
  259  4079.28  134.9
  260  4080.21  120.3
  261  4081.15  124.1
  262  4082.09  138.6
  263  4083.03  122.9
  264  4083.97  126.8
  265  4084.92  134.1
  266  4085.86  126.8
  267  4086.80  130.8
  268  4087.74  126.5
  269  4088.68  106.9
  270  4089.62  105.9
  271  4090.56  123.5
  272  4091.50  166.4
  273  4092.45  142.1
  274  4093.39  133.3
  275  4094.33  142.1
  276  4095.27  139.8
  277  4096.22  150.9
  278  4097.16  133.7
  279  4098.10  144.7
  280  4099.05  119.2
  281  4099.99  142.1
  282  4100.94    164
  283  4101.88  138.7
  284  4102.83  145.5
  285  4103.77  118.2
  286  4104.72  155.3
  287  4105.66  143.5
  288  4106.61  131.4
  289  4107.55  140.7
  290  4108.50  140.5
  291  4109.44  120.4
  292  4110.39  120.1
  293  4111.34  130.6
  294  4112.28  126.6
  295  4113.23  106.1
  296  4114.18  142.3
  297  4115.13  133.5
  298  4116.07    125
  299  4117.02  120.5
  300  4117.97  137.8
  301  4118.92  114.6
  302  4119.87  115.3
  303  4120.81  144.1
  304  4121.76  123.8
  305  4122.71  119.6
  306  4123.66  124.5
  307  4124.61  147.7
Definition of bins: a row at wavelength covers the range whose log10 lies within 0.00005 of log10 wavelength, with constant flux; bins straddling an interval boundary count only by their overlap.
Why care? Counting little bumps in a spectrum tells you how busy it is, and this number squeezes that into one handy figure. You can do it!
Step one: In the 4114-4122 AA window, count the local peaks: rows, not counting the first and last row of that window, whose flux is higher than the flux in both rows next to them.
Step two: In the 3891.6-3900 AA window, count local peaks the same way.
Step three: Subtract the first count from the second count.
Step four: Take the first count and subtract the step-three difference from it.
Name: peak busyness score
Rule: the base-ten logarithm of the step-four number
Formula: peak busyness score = 0.3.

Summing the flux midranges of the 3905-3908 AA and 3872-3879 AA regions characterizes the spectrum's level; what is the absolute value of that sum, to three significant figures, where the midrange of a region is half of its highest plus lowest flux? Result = 263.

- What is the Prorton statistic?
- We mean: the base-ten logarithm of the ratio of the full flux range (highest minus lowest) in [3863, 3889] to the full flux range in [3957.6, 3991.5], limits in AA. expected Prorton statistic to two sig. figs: -0.13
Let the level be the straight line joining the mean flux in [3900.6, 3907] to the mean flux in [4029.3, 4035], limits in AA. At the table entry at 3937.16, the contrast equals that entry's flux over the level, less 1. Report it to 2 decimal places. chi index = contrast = -0.07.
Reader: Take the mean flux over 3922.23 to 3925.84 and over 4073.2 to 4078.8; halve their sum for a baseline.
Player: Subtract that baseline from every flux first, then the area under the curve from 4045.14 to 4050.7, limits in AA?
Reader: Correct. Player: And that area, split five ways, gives 2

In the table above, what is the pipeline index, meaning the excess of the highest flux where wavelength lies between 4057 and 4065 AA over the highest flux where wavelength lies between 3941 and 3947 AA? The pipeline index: 16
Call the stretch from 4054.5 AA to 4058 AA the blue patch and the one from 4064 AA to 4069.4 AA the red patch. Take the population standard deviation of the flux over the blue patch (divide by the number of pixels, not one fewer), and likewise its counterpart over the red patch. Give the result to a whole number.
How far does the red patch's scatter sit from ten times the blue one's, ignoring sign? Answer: 110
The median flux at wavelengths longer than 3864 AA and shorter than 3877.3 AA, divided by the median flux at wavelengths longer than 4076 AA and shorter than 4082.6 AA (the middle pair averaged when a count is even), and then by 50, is 0.0240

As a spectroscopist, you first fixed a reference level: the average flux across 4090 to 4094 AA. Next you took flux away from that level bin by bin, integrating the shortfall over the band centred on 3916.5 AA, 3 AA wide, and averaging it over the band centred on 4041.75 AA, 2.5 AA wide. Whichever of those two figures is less 15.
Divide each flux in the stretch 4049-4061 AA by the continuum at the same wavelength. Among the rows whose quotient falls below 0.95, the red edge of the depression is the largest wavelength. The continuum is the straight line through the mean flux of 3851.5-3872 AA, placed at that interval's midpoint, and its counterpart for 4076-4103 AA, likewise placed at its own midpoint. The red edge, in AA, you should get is 4059.60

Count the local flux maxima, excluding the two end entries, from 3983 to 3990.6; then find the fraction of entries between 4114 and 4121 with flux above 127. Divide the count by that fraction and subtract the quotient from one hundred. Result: 94.0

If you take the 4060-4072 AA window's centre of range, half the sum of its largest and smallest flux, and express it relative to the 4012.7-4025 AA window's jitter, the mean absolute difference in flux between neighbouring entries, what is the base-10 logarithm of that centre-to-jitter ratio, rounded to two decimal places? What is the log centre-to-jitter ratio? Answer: 0.84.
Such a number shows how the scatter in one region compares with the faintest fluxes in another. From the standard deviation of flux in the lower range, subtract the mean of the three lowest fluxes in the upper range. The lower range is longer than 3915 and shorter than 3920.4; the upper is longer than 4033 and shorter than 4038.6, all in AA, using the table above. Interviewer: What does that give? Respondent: -109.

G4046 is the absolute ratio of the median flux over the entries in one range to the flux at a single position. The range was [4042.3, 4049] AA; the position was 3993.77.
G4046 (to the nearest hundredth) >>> 0.74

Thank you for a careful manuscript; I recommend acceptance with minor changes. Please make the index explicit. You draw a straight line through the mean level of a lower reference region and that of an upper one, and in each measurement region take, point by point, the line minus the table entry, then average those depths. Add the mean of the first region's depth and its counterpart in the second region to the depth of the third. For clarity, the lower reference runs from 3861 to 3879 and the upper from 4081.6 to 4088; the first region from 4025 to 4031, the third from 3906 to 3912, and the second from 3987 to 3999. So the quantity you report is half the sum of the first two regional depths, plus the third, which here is 30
